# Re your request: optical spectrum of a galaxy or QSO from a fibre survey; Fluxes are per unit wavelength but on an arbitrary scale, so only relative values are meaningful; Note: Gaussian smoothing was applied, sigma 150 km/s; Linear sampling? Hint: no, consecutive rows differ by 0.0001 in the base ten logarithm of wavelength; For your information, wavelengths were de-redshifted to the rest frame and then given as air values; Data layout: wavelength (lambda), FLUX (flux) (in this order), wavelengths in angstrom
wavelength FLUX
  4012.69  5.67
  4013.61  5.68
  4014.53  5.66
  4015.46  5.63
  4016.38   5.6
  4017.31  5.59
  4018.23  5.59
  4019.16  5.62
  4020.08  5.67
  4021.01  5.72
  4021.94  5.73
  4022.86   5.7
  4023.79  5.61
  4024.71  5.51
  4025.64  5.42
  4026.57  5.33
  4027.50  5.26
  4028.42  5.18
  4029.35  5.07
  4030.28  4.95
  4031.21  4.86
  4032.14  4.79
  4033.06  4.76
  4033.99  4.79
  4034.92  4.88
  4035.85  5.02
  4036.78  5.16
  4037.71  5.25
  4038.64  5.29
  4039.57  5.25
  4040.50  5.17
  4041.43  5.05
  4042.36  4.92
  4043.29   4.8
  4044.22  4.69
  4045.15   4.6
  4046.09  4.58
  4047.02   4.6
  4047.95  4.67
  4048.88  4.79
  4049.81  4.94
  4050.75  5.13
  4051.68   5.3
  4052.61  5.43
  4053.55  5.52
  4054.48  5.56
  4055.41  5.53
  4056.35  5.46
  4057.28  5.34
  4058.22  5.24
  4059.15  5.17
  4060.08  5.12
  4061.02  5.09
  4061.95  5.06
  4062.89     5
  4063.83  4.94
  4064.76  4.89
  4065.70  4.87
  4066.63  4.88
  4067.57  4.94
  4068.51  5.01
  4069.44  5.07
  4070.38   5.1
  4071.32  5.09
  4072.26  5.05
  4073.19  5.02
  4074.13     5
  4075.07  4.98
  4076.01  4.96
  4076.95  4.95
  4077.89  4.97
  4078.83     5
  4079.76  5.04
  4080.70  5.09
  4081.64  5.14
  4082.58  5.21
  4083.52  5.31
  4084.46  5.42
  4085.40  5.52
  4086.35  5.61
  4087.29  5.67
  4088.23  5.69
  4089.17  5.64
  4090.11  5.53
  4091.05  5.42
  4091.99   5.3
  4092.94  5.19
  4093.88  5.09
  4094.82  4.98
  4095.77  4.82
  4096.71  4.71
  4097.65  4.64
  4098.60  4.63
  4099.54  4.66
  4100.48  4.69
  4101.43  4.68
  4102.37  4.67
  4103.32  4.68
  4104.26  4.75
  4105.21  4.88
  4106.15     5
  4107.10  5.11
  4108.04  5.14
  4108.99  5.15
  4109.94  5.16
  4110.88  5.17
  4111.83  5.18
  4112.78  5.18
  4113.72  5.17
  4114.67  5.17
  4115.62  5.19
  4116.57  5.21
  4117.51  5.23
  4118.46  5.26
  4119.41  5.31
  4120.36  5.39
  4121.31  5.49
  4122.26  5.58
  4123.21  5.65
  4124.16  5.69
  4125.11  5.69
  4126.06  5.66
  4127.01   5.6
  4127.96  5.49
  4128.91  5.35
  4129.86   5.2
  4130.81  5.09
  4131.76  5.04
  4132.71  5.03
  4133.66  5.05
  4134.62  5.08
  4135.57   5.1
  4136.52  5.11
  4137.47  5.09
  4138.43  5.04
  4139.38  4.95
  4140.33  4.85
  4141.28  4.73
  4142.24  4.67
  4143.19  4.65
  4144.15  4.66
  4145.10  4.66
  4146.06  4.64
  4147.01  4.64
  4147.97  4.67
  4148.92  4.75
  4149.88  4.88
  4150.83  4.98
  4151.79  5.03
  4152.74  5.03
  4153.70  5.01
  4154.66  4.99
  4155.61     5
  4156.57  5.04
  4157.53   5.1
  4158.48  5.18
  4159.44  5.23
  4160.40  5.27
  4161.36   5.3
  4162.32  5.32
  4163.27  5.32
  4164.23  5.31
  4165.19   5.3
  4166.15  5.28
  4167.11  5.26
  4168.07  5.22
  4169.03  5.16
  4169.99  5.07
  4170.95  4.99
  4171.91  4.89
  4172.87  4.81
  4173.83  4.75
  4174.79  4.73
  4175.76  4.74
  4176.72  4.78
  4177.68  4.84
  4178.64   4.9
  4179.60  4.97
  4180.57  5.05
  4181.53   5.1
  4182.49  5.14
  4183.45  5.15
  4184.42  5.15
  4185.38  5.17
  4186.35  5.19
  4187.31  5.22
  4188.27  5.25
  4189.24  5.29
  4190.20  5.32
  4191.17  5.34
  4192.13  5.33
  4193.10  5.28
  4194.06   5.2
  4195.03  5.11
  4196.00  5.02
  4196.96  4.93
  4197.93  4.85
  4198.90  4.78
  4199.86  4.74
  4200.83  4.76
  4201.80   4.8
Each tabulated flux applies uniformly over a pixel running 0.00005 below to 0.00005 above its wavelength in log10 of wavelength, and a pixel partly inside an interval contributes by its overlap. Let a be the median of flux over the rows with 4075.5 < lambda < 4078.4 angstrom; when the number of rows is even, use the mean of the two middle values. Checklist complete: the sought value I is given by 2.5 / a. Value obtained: 0.504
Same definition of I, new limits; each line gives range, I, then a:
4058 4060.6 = 0.484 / 5.17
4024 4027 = 0.461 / 5.42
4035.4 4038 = 0.484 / 5.16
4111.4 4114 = 0.483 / 5.18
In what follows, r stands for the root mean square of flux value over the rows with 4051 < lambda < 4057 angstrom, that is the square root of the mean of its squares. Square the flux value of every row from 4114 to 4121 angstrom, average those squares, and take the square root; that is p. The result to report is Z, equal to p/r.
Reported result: 0.96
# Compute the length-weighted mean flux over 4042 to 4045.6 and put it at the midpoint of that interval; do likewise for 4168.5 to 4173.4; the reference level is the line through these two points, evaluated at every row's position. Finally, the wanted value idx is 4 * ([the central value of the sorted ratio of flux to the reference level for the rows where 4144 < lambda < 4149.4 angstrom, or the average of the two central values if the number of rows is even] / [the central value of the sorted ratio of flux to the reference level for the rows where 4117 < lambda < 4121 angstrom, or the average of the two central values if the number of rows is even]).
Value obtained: 3.5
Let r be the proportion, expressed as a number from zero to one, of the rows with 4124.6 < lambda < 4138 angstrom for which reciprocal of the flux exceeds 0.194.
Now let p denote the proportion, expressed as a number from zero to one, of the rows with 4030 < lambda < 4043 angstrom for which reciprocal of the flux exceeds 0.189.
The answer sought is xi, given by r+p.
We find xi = 1.6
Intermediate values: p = 1.0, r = 0.6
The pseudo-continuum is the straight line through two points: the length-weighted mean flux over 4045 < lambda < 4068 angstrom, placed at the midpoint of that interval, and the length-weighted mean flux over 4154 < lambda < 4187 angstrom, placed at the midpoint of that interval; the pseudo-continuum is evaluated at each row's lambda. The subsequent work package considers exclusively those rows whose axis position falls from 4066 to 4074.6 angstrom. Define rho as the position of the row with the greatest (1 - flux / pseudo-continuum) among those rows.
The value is 4066.63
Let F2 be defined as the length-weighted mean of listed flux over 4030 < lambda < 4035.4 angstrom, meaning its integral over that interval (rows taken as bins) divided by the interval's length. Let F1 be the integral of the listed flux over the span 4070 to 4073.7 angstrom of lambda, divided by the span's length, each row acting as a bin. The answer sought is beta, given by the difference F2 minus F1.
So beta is -0.2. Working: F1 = 5.06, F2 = 4.84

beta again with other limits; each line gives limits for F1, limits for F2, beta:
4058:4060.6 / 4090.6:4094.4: 0.1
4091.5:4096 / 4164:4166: 0.2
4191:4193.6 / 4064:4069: -0.4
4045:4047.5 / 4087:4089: 1.1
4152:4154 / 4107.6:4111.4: 0.1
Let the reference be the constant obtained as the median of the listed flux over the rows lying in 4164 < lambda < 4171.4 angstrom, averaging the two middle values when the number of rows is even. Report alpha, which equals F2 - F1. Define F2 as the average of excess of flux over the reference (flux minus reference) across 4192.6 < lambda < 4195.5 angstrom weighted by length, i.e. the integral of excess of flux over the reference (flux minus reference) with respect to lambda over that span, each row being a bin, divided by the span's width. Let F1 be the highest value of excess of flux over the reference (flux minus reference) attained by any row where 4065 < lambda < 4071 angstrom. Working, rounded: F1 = -0.14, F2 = 0.0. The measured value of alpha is 0.10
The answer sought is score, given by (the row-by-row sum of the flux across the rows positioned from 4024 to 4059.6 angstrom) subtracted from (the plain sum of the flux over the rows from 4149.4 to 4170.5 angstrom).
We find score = -80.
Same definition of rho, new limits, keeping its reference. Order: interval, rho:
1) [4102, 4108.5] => 4102.37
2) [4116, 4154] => 4147.01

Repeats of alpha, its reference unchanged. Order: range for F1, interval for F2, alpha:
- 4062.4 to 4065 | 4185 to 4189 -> 0.21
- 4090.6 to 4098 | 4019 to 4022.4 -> 0.27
